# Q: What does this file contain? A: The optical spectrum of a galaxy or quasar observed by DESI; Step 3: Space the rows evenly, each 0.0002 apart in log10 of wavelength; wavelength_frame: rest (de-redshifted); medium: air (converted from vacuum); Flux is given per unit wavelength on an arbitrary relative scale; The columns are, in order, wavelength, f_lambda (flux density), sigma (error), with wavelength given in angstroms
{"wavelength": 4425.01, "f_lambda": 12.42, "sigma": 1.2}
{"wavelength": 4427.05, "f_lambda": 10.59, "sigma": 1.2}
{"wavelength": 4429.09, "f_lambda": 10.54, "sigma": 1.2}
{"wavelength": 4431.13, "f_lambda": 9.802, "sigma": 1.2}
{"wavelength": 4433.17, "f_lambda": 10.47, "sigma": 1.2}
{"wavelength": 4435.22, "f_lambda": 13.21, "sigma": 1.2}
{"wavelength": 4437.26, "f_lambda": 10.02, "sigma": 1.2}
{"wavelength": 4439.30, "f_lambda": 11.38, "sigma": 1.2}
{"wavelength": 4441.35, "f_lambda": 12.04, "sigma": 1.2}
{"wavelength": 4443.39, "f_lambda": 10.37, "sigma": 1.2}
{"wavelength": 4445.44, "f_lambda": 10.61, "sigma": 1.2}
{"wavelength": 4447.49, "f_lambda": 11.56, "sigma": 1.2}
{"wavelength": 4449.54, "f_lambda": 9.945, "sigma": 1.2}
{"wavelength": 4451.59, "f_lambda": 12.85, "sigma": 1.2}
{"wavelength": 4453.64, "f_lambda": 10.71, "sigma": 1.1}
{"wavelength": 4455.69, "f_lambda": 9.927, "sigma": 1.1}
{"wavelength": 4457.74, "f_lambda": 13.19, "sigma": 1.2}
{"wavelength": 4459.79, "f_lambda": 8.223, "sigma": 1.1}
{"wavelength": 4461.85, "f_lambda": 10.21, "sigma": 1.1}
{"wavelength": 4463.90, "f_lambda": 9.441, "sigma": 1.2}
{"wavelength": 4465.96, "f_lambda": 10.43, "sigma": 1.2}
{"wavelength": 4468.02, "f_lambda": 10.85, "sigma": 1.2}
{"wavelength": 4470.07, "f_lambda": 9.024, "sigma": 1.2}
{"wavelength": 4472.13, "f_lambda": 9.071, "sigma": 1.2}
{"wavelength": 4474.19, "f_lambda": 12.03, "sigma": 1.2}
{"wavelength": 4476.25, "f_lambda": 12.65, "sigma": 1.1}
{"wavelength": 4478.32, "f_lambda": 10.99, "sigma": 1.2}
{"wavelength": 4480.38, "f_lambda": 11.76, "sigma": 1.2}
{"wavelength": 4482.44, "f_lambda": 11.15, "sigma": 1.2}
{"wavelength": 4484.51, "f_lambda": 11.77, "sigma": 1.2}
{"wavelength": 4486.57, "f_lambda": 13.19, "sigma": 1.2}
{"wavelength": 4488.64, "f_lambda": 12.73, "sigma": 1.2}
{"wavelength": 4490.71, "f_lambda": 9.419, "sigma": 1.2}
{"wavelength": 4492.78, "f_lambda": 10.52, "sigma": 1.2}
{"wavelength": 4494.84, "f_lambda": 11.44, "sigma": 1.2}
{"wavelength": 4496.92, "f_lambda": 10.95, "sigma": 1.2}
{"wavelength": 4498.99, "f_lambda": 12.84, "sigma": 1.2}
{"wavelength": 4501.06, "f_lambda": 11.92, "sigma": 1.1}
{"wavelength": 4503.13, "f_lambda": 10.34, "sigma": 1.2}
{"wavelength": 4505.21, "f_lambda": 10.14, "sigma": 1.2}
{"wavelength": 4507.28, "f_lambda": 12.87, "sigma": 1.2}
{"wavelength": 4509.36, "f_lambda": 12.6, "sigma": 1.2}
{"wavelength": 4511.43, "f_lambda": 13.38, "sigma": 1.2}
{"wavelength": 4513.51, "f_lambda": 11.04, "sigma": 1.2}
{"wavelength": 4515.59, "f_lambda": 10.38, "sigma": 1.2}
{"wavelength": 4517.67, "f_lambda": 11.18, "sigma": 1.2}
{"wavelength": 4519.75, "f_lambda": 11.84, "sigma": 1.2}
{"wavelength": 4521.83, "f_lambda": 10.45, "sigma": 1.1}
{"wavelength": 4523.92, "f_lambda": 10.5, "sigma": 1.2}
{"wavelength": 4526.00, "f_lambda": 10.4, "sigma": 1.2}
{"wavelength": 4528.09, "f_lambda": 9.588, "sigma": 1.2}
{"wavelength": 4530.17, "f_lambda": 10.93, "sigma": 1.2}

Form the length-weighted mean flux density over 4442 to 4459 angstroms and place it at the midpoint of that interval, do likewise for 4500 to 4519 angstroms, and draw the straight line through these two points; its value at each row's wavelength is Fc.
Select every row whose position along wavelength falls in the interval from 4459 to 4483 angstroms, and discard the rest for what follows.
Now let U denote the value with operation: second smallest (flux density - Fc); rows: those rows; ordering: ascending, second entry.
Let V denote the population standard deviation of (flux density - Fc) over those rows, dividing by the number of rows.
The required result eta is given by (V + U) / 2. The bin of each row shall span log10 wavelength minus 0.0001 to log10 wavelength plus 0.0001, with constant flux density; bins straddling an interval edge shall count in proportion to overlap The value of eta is -0.5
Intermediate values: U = -2.2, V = 1.3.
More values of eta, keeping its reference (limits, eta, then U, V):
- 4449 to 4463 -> 0.2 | -1.2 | 1.6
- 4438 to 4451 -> 0.0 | -0.7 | 0.7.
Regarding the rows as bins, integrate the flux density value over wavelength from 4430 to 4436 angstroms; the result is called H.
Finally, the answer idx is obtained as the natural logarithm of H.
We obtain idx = 4.19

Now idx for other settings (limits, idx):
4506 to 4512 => 4.34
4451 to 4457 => 4.20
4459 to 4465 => 4.03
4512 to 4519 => 4.35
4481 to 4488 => 4.44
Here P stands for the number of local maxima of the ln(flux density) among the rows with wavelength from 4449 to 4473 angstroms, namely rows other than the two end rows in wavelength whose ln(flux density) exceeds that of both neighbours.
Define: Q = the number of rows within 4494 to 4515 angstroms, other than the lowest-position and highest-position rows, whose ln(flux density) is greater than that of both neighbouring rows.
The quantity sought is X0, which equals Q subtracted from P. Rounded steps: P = 4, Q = 3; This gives 1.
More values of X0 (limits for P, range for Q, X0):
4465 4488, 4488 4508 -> 1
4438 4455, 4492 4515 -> -1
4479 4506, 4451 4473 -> 0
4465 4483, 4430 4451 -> 0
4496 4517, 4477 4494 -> 1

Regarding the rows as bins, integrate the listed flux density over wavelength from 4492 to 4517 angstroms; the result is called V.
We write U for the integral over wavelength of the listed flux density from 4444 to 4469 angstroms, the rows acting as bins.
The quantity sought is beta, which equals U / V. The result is 0.92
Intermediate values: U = 266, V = 289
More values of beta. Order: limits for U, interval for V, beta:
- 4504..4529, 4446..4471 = 1.06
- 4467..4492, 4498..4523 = 0.97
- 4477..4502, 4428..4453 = 1.05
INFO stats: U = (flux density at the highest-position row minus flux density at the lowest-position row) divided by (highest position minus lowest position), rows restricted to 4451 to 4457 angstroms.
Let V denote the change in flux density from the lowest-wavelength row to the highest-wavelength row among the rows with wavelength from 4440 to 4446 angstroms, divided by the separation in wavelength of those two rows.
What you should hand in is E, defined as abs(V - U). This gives 0.36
